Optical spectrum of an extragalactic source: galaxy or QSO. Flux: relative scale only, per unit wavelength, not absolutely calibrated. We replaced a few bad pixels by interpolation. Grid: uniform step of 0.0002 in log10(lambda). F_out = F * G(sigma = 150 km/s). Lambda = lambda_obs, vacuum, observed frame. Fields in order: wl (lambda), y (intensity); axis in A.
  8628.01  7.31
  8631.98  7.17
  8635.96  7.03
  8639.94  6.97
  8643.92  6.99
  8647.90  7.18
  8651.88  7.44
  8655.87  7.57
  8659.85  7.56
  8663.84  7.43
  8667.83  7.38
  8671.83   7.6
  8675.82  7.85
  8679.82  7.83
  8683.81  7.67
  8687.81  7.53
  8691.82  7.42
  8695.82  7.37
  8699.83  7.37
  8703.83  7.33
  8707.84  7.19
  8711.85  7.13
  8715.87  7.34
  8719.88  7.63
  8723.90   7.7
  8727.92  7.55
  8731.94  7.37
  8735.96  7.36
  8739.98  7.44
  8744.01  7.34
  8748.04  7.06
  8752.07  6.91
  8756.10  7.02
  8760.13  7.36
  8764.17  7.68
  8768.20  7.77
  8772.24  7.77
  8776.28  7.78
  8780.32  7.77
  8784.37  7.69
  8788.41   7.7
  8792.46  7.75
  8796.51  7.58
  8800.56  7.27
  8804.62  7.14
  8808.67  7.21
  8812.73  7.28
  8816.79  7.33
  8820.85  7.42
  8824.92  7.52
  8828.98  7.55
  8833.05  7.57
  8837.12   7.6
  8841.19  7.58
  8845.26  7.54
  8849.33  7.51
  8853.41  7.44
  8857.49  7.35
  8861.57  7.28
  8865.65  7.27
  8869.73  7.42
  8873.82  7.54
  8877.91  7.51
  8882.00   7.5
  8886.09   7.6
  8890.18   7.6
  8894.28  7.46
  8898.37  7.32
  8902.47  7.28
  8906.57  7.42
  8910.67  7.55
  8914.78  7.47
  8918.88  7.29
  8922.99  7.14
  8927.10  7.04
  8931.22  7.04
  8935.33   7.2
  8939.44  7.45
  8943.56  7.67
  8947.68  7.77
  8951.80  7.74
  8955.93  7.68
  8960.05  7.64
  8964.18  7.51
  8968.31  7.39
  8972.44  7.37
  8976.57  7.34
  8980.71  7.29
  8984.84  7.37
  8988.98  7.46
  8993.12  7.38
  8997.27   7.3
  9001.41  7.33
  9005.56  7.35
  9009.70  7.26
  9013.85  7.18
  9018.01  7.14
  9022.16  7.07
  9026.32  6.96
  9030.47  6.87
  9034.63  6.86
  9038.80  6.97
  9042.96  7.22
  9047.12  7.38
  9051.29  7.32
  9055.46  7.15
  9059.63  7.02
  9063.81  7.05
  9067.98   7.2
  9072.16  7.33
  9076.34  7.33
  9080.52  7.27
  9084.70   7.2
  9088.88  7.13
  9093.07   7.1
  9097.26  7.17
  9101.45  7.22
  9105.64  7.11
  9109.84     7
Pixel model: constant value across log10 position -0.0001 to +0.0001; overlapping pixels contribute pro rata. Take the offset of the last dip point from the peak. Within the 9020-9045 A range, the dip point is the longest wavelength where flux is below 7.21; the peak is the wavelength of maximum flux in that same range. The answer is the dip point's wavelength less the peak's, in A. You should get -4.2 A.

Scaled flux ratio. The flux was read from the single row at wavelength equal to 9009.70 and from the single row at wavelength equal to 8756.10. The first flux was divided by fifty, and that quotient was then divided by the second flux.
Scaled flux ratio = 0.0207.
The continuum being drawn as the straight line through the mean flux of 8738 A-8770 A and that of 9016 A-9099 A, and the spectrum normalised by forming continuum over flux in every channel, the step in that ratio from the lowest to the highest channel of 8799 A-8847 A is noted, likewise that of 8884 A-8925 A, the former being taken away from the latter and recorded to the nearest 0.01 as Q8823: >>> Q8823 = 0.10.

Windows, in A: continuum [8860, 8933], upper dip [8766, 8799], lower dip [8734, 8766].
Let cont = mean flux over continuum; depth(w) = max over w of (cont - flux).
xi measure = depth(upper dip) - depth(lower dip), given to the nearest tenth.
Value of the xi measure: -0.7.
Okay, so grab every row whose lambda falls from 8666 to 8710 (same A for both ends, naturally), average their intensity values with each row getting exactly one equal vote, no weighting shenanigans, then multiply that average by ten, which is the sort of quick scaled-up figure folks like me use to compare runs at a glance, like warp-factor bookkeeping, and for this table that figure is 75.0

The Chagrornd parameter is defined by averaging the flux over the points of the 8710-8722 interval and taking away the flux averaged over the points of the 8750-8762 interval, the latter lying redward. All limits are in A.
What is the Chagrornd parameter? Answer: 0.27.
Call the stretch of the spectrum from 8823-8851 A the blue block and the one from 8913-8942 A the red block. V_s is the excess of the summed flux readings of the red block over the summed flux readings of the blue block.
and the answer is -2.24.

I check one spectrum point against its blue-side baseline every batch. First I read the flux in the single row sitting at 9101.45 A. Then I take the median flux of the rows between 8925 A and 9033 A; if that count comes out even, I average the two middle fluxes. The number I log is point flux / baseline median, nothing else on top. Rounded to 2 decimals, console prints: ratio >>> 0.98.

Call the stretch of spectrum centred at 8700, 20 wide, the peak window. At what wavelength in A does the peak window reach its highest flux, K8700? 8691.82 A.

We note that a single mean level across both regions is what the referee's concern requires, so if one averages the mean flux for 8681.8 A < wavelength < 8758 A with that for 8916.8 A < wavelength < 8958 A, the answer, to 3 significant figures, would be 7.38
